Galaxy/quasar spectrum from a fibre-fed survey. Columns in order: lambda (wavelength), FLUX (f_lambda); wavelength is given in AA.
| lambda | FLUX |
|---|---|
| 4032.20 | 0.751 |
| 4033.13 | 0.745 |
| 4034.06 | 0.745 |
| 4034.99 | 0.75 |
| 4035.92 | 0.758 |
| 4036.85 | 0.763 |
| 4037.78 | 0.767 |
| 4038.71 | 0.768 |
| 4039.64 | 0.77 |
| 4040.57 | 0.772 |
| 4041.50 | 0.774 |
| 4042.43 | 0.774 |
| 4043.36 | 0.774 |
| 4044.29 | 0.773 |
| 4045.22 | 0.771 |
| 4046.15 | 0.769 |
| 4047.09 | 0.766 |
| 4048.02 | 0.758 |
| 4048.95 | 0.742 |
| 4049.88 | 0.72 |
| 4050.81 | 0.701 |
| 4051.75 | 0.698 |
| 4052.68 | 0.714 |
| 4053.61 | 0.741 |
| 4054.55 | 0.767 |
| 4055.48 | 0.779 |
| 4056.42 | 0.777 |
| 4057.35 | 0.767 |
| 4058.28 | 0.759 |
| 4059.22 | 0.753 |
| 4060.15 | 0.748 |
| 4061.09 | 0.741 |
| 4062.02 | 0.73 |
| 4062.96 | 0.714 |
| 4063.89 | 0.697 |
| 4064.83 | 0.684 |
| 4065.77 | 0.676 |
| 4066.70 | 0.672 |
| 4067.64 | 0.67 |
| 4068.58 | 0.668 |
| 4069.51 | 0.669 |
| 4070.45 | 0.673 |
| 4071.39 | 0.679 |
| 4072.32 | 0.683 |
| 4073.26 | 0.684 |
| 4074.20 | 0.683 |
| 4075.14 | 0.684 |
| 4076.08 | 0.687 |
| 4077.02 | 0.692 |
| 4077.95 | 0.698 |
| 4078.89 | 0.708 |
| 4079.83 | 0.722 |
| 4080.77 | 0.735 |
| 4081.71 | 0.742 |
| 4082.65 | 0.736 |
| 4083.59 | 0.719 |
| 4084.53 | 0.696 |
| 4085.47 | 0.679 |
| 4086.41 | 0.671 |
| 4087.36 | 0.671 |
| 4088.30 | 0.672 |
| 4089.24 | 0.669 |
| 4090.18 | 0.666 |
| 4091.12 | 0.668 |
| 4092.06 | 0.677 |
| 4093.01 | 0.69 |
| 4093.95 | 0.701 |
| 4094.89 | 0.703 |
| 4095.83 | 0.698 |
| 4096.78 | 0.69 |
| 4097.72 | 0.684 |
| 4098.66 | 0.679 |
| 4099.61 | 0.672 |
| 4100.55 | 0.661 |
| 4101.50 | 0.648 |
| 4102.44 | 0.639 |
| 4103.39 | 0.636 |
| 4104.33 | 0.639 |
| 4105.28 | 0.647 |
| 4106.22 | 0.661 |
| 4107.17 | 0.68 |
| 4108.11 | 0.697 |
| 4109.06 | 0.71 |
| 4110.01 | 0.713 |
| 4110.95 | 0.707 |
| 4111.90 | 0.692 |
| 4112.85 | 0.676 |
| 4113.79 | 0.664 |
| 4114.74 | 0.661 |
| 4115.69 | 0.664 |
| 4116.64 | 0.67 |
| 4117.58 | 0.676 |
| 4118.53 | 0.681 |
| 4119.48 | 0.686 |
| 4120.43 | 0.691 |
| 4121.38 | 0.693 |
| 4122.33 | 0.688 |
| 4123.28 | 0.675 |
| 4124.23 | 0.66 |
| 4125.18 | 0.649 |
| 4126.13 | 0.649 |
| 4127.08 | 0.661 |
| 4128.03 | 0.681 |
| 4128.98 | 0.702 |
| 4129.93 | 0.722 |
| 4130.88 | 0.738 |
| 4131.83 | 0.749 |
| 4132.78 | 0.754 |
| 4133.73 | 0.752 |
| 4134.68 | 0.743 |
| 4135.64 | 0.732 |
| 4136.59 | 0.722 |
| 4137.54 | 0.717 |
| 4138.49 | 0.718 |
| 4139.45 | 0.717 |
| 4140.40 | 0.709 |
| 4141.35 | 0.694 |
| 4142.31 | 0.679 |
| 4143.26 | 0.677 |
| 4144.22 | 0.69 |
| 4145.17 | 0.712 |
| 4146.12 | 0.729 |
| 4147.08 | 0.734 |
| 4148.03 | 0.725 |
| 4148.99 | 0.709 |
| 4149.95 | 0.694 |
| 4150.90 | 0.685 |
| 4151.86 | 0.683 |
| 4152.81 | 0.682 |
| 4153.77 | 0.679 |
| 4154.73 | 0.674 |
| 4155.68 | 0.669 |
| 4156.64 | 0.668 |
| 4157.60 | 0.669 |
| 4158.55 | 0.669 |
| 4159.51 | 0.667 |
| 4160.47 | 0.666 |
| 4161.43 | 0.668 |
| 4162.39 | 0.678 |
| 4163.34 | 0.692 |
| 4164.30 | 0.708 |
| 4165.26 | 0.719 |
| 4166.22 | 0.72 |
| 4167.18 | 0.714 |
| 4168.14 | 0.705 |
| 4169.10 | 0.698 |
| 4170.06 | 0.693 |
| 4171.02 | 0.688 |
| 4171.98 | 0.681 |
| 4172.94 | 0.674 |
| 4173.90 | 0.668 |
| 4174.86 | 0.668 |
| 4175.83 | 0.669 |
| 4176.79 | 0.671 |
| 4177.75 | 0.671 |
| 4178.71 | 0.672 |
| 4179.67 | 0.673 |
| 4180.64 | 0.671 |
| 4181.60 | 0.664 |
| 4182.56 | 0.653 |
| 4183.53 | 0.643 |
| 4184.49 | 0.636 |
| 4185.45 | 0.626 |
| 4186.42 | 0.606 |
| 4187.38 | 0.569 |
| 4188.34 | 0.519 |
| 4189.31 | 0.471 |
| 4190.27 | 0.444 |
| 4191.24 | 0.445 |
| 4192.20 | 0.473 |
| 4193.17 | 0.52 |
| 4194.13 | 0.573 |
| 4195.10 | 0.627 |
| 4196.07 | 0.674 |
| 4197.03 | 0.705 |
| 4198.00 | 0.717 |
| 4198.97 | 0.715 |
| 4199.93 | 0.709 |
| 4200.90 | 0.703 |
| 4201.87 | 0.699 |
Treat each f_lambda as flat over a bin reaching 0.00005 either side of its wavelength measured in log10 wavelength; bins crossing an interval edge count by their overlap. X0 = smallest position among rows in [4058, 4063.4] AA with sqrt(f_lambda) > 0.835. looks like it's 4058.28 AA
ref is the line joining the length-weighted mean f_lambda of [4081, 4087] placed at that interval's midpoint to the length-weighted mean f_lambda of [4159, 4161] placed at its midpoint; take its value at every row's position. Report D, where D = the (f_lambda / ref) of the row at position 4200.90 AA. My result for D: 1.10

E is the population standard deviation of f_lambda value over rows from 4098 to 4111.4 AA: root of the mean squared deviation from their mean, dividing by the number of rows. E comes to 0.027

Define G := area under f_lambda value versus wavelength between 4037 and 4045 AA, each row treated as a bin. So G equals 6.17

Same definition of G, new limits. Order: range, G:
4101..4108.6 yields 4.98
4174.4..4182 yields 5.09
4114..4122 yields 5.42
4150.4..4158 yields 5.14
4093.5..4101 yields 5.15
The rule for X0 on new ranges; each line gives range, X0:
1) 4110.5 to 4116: 4110.95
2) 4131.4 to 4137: 4131.83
